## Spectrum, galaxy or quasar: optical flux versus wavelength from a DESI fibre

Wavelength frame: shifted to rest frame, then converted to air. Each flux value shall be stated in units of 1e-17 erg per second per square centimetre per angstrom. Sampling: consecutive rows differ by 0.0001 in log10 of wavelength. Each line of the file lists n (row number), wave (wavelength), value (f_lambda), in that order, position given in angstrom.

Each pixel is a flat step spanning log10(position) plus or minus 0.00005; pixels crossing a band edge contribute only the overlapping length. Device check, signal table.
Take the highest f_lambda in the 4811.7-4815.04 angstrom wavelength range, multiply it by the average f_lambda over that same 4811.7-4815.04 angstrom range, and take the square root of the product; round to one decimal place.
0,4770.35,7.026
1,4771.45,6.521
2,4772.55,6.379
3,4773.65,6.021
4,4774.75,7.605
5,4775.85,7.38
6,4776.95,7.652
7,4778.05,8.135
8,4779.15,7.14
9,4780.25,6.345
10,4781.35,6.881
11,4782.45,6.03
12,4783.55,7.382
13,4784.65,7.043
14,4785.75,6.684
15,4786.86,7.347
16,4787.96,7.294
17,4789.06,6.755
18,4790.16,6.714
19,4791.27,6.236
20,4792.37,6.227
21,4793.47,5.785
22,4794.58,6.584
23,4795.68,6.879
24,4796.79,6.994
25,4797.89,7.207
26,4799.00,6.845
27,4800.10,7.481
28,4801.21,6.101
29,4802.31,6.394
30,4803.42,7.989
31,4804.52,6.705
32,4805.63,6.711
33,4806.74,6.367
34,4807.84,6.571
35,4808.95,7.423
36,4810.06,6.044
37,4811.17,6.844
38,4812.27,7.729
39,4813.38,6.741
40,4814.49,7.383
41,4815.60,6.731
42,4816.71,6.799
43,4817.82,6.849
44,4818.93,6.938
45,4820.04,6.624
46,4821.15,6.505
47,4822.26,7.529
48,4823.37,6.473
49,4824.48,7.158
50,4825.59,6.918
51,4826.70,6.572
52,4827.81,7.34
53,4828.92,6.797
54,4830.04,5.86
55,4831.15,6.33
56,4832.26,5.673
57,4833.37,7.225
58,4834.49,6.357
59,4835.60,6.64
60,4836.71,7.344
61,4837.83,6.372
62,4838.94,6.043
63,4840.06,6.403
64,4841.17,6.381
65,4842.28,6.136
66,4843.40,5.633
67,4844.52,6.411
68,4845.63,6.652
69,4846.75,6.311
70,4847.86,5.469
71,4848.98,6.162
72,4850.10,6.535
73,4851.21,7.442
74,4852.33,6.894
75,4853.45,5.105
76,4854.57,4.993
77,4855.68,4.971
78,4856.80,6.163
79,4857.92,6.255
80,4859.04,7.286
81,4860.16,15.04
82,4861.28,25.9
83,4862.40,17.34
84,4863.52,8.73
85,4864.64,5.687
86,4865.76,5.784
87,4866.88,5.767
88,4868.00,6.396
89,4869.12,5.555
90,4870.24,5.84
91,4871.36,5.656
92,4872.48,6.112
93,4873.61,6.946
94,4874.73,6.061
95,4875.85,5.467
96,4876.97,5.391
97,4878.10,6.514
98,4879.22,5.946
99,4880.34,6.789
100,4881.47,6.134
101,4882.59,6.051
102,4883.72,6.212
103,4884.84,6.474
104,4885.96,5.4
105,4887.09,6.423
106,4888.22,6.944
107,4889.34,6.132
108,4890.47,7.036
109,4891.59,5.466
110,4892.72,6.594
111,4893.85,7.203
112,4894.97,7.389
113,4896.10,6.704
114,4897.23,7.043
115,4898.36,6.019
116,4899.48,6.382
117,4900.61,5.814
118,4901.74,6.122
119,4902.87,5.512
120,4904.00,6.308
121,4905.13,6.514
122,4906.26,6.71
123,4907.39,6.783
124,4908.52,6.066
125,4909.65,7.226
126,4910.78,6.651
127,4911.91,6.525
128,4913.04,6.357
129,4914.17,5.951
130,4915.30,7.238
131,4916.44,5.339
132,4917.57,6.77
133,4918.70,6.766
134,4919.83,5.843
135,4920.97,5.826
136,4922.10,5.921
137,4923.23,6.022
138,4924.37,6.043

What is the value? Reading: 7.5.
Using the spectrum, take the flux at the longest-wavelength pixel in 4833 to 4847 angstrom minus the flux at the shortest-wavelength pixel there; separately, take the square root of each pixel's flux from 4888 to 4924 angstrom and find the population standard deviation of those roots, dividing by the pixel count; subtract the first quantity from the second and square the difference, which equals 1.05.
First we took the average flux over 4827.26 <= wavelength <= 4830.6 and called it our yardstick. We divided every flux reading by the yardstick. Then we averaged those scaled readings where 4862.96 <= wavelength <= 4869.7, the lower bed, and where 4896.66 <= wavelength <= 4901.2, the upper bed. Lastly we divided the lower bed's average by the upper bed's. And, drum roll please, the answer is 1.00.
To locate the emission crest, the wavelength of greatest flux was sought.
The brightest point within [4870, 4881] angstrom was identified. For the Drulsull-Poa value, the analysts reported 4873.61 angstrom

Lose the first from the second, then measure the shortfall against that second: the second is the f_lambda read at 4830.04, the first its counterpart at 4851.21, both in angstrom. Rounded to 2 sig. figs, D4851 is -0.27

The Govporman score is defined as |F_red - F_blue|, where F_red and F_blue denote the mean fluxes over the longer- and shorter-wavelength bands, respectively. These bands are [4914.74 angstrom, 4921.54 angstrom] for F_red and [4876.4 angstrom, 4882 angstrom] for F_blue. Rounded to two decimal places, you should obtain 0.14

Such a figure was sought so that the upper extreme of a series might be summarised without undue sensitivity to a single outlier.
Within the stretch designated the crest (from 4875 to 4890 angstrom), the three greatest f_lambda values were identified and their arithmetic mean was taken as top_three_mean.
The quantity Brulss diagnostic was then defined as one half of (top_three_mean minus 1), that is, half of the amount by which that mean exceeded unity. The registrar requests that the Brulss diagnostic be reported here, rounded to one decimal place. 2.9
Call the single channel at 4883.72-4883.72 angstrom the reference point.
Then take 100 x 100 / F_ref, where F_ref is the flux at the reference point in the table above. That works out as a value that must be 1610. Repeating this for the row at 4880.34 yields 1473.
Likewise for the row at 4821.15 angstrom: 1537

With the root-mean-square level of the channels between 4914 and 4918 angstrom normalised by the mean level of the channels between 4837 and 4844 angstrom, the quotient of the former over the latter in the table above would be 1.03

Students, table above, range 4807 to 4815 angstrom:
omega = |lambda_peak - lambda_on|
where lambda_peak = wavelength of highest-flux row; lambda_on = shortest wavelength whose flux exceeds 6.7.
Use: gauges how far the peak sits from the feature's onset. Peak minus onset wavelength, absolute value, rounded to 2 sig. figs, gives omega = 3.3 angstrom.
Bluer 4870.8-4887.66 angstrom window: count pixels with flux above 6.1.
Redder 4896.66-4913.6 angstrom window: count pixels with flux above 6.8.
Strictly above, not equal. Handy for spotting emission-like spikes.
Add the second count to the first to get 10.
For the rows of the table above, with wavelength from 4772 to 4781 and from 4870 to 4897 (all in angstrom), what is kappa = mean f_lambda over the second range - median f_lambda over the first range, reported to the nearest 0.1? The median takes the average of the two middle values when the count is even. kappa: -1.0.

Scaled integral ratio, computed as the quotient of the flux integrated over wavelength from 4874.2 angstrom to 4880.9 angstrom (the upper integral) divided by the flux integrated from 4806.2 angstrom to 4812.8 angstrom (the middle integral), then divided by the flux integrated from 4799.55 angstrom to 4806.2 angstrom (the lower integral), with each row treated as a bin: 0.020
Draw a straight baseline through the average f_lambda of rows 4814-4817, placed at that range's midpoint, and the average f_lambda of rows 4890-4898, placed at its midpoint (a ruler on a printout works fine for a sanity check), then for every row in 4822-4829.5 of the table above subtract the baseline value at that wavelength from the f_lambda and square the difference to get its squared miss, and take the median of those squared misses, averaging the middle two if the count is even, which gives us 0.14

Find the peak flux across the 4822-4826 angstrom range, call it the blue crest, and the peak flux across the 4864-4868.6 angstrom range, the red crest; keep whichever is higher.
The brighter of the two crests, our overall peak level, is 7.5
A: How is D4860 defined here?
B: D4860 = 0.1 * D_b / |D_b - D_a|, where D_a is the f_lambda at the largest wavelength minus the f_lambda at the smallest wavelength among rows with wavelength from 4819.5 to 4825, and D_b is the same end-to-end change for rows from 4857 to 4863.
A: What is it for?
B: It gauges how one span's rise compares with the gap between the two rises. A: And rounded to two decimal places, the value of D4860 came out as 0.11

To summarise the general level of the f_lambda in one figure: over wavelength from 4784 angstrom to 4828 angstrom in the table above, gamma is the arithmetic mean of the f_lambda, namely 6.8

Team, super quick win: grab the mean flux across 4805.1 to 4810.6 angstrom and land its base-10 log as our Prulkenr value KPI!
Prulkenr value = 0.821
